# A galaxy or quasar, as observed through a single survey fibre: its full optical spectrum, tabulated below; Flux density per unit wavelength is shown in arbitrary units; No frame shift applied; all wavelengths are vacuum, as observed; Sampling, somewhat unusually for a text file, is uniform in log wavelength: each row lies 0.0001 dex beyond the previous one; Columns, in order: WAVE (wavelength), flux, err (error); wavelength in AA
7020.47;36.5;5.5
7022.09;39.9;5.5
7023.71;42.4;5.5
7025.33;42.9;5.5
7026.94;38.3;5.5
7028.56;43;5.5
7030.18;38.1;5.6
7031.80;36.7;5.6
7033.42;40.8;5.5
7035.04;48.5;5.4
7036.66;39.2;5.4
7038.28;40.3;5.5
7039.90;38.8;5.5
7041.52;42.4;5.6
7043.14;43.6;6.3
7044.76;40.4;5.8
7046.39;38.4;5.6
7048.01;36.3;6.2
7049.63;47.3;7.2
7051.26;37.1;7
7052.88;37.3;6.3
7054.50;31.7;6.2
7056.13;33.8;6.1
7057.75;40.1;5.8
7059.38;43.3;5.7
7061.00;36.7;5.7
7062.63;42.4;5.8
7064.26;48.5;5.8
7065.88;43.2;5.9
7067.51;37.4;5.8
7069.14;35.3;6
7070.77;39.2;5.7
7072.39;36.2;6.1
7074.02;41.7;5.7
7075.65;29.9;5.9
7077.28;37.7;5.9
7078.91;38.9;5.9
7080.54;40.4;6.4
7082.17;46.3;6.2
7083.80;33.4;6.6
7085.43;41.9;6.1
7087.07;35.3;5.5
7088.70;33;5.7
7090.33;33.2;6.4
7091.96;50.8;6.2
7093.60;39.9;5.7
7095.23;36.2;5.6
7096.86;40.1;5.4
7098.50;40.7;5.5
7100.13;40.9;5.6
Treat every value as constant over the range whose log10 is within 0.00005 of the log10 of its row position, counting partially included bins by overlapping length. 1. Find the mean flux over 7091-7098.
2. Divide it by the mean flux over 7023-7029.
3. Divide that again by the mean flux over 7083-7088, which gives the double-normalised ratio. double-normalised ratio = 0.0272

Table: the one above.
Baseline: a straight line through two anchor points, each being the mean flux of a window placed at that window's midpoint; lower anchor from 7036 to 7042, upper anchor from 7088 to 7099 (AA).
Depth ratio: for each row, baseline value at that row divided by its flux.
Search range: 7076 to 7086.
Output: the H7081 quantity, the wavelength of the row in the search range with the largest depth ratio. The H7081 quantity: 7083.80 AA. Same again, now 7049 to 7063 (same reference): 7054.50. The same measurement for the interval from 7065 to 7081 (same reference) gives 7075.65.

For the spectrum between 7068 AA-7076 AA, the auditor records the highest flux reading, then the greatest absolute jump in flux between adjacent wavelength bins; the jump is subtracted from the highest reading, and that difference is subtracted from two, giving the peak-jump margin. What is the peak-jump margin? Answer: -28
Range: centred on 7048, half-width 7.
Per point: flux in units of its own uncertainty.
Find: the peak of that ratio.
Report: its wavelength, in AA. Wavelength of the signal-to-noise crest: 7041.52 AA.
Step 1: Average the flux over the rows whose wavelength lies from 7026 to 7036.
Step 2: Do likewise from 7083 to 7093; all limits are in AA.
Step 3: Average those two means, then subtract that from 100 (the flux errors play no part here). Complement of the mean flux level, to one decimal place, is 60.6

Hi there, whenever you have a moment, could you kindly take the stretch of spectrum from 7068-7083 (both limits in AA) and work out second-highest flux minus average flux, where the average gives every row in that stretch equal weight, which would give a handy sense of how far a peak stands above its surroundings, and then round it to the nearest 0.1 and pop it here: 3.3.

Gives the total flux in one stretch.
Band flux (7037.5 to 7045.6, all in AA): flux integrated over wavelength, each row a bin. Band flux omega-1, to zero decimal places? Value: 333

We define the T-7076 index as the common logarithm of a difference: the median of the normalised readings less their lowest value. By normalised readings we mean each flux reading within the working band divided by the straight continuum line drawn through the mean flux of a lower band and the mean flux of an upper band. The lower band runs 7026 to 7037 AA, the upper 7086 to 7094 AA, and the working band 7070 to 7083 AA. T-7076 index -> -0.63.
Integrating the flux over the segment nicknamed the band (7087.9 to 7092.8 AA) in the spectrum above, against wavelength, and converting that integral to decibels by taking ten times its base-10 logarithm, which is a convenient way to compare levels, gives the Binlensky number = 23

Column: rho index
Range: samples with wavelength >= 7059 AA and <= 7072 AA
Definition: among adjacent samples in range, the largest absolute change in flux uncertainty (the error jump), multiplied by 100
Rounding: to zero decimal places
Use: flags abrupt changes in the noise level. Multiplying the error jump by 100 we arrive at 30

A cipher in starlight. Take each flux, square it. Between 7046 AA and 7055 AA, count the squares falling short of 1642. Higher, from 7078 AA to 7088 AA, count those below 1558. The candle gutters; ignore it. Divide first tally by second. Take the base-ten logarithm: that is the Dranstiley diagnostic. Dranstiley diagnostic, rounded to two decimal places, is 0.22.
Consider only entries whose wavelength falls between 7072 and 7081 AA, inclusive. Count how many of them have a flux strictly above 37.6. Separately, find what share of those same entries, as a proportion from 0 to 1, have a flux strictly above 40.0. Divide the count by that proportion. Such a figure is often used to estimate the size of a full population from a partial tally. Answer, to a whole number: 12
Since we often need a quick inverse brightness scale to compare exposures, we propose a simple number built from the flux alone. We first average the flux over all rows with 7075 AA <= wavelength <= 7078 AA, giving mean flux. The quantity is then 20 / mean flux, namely 0.59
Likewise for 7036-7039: 0.50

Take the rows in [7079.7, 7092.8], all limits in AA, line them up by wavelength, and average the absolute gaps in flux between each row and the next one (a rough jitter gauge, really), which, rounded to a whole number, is 8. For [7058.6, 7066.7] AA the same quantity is 6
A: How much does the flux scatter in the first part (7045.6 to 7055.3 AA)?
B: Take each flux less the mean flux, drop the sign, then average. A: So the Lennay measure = 3.22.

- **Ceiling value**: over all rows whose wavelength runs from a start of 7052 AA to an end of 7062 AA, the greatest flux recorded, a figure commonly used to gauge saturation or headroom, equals 43.3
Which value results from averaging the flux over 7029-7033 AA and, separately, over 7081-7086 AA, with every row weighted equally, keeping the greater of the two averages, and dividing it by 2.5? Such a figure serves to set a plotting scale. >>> 16.2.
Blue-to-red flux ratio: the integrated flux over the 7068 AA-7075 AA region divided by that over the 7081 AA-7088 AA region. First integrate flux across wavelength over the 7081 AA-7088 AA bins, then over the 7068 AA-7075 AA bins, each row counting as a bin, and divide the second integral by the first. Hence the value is 0.97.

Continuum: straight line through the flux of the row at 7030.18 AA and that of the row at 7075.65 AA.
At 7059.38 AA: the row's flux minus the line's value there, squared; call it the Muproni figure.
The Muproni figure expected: 110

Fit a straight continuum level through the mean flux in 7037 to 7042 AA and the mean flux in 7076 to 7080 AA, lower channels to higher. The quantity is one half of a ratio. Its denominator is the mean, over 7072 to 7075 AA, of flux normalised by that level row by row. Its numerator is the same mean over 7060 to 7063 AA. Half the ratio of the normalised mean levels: 0.50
